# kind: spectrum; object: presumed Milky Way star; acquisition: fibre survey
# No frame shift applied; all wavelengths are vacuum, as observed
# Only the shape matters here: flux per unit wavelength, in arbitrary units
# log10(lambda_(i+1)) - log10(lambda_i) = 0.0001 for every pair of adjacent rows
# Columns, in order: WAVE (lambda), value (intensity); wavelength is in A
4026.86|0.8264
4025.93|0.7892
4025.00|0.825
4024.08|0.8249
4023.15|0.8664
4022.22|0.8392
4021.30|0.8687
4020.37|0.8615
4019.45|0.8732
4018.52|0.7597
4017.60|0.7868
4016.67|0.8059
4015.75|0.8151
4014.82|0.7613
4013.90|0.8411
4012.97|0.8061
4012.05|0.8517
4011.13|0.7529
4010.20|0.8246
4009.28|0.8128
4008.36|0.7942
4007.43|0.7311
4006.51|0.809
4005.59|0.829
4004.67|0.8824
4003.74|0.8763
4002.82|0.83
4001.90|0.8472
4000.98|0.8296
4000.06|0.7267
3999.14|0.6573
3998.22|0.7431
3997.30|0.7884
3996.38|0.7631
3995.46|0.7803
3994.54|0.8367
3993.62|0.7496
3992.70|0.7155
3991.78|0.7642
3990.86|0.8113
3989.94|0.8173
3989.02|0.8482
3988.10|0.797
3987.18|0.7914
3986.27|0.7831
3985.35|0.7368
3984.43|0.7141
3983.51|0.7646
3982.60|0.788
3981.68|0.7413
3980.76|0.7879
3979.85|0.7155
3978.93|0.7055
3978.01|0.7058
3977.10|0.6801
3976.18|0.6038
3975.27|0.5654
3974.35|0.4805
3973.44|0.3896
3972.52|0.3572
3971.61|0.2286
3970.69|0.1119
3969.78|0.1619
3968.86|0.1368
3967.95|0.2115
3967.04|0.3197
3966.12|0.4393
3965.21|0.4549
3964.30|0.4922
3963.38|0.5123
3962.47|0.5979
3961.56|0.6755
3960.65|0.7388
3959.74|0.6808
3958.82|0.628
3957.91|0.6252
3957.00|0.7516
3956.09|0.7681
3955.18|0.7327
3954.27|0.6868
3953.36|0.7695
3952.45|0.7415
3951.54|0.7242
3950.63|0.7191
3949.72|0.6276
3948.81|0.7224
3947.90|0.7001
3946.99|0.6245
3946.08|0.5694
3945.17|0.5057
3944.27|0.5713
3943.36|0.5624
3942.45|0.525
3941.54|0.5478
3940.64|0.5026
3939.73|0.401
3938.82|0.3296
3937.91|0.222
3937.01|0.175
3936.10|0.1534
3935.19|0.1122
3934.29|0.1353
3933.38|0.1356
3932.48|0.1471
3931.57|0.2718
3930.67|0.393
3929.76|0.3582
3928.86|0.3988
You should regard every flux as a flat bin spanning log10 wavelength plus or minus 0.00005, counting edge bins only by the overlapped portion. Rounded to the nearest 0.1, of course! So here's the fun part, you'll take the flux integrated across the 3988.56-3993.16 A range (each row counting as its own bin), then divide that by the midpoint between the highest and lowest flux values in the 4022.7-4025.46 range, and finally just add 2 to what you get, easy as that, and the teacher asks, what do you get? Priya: 6.3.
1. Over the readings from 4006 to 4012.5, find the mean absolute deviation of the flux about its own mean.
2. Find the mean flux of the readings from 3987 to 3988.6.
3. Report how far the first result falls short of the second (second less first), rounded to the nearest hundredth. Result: 0.76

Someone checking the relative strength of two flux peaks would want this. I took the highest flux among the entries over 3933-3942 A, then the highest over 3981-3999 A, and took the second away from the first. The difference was -0.30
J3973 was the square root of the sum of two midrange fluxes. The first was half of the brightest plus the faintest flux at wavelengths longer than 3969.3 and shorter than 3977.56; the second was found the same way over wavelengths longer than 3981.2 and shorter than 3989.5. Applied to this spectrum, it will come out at 1.08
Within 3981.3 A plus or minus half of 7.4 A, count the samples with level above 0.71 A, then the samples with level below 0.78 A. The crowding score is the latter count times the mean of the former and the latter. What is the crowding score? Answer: 36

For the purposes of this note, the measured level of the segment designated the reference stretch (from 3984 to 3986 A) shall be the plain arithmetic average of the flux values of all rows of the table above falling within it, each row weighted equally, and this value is 0.73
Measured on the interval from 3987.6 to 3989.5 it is 0.82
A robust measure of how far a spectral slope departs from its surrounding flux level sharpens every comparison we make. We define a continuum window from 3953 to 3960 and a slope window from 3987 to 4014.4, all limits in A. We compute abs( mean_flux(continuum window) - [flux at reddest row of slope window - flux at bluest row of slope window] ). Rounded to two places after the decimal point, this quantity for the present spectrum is 0.66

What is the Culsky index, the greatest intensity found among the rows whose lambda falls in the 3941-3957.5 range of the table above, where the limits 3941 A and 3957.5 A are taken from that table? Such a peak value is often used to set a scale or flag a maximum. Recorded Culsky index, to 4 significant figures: 0.7695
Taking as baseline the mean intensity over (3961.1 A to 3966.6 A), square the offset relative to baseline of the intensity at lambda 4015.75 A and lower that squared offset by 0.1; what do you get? -0.018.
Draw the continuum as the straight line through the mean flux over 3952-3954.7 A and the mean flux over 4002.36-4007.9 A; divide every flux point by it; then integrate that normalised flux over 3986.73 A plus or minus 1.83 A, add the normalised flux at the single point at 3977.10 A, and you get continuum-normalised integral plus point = 4.5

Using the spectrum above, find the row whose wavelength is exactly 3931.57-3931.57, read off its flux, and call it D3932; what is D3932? 0.2718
